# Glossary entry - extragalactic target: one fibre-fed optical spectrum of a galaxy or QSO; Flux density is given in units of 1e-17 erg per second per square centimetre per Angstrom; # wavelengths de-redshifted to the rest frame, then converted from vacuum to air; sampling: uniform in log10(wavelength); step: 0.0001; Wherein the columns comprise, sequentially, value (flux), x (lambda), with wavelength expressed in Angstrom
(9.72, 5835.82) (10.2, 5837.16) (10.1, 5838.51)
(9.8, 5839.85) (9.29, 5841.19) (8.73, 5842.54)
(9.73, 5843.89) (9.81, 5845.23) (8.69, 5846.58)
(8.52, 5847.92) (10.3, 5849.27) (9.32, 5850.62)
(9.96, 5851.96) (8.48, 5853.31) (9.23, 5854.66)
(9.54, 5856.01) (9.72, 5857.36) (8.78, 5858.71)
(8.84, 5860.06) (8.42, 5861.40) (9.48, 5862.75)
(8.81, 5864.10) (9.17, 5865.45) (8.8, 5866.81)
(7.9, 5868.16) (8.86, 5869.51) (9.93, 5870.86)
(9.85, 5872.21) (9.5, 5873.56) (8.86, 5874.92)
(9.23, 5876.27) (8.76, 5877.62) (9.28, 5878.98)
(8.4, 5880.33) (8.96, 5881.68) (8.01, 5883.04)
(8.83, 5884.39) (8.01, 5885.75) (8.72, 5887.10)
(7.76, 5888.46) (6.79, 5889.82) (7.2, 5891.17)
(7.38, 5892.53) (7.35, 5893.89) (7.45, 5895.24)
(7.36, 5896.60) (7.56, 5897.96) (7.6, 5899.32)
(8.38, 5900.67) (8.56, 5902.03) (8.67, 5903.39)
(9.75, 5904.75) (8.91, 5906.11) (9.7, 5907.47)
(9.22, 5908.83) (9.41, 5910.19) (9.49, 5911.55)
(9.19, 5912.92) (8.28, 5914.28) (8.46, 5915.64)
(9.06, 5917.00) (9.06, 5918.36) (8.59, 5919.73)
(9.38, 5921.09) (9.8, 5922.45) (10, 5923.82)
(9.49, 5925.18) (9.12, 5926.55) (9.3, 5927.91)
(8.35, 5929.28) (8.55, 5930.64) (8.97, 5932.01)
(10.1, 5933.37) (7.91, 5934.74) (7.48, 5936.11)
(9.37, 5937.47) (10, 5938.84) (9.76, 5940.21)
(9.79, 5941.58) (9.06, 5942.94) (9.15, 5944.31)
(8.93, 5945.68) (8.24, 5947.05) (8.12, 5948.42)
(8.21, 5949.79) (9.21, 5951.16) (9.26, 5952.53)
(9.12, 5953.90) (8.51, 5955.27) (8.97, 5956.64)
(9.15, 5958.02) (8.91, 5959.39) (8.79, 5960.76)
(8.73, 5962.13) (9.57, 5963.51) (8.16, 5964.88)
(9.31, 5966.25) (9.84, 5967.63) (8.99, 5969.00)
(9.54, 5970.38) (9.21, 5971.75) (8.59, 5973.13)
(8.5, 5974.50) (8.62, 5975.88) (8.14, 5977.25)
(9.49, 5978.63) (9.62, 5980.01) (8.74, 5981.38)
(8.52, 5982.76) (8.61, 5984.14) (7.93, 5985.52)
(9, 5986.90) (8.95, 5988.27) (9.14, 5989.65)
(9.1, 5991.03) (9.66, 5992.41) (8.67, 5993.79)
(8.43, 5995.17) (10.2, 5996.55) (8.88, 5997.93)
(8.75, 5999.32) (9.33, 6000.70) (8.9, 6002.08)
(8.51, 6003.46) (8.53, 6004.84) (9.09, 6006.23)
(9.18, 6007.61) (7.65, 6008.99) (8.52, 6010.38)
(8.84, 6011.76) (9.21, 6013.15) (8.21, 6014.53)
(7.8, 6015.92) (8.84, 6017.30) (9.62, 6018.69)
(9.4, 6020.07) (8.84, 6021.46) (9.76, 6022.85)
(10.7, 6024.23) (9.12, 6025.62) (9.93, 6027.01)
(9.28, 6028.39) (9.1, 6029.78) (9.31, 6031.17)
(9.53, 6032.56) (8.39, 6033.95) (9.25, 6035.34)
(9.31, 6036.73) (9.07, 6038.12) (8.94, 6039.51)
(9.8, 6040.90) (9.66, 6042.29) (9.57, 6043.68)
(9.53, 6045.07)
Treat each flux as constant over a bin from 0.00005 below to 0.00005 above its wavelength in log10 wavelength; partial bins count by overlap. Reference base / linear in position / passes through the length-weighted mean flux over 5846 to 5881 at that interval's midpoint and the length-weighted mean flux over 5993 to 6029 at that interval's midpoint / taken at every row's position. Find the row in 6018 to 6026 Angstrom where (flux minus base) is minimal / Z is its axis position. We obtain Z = 6021.46 Angstrom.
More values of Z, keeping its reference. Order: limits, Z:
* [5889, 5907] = 5889.82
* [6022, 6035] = 6033.95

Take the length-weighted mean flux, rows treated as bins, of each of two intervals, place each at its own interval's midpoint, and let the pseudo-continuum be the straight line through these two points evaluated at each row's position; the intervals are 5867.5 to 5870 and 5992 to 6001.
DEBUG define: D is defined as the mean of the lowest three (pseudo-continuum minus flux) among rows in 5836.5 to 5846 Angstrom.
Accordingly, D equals -1.9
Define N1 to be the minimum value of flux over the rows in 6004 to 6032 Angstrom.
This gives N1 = 7.65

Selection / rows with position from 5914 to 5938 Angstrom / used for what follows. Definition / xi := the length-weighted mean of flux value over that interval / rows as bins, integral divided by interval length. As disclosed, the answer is 8.97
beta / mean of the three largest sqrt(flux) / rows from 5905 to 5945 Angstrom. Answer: 3.17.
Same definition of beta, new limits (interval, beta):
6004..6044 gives 3.18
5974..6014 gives 3.13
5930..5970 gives 3.16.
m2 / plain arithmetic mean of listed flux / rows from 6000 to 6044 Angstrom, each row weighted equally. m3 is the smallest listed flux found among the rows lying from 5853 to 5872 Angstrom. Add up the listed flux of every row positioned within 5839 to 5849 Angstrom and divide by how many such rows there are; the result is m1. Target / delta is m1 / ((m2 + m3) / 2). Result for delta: 1.085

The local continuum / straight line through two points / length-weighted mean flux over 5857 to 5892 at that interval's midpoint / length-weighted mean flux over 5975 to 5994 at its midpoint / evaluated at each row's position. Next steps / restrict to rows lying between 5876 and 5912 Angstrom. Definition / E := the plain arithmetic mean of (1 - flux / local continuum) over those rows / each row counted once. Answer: 0.039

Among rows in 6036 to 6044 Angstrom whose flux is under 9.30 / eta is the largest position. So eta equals 6039.51 Angstrom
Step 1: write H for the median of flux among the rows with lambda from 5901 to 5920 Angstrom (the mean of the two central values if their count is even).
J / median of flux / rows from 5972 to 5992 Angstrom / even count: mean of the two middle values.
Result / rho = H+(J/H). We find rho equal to 10.0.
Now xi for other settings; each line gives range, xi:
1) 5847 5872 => 9.13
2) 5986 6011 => 8.91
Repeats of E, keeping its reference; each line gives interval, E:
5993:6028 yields -0.010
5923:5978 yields -0.017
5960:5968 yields -0.025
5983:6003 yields -0.009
